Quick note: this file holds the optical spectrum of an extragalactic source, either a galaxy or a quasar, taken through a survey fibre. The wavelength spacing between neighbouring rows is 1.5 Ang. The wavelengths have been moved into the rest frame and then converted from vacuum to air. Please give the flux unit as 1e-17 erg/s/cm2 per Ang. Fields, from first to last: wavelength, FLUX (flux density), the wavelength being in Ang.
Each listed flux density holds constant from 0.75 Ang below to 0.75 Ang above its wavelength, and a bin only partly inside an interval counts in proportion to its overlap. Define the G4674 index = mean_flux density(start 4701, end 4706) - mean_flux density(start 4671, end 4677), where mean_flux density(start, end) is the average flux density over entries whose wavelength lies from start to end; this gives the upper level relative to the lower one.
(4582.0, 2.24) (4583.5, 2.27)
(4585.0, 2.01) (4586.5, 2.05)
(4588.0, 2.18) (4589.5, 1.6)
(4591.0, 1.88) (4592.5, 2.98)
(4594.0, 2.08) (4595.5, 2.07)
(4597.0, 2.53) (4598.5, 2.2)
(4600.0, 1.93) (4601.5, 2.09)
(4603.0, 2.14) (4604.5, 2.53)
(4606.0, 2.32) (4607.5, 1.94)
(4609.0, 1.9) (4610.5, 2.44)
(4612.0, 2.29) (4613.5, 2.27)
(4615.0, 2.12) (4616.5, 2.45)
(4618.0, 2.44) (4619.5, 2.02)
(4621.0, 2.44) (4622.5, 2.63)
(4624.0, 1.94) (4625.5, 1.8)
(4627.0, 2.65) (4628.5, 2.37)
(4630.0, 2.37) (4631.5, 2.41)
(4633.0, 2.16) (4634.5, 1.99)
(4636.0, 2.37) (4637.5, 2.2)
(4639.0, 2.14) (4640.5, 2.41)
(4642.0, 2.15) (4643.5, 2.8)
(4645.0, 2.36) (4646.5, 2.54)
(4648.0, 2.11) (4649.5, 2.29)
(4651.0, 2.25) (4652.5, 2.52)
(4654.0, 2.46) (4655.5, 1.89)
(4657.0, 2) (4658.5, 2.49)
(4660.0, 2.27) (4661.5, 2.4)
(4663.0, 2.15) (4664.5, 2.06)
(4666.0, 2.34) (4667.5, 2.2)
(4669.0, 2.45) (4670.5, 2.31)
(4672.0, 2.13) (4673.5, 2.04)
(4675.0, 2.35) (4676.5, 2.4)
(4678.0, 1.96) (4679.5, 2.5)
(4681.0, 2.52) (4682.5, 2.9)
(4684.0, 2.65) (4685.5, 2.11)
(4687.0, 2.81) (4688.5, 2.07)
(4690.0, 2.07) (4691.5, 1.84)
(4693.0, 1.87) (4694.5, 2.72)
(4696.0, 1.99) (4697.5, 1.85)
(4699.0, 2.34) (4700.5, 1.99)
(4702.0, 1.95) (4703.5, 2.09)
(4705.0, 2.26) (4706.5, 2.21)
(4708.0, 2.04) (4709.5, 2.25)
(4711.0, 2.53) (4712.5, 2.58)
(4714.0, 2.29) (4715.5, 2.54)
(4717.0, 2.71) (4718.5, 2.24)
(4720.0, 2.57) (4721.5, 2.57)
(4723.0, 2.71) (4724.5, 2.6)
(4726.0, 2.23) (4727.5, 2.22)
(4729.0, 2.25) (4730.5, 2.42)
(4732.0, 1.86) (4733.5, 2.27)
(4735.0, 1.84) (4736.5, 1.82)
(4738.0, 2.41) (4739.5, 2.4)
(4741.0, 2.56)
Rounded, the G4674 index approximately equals -0.13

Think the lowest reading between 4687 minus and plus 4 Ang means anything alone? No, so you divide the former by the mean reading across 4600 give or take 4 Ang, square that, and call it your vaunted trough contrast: 0.90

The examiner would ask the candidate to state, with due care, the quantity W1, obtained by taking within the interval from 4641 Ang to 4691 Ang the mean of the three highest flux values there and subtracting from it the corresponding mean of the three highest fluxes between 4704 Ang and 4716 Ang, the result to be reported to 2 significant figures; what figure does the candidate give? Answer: 0.29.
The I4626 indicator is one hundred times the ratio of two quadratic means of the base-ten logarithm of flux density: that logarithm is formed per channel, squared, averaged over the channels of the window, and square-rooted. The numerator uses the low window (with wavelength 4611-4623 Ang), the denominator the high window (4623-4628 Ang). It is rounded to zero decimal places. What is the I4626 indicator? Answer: 111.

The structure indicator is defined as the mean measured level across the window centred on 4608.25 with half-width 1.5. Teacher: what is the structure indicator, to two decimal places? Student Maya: 1.92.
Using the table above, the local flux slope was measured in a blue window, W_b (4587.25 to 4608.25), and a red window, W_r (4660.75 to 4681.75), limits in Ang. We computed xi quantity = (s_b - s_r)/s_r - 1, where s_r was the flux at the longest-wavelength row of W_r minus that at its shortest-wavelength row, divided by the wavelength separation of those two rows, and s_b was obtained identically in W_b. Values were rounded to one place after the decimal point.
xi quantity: -4.0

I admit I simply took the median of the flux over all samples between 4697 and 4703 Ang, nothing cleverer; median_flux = 1.97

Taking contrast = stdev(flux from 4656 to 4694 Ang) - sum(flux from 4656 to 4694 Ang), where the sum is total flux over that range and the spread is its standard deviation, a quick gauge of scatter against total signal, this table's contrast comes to -56.6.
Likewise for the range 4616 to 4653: -57.6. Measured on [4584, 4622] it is -54.6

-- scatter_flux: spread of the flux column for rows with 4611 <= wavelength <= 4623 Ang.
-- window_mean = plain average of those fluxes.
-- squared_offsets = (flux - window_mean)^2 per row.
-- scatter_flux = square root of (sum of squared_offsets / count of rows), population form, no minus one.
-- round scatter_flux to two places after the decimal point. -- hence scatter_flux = 0.19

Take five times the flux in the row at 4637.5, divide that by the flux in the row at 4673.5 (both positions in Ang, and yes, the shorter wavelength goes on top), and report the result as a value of 5.4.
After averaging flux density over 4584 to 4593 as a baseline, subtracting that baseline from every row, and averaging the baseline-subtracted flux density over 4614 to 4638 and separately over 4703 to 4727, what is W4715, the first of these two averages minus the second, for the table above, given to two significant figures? -0.13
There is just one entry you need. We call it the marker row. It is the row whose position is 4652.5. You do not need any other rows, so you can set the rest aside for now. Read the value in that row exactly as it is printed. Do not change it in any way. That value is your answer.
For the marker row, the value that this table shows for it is 2.52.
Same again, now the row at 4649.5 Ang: 2.29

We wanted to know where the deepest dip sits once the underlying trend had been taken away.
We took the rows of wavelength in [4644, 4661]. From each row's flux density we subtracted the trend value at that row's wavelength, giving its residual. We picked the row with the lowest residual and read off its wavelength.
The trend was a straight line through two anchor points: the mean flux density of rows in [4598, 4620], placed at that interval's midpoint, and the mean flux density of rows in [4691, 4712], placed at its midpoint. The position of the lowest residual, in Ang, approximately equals 4655.5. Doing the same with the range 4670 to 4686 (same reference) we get 4678.0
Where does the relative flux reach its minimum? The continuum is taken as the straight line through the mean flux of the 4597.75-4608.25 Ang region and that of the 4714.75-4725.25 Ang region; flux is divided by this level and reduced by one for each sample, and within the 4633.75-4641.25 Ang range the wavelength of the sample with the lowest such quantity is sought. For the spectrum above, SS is 4634.5 Ang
